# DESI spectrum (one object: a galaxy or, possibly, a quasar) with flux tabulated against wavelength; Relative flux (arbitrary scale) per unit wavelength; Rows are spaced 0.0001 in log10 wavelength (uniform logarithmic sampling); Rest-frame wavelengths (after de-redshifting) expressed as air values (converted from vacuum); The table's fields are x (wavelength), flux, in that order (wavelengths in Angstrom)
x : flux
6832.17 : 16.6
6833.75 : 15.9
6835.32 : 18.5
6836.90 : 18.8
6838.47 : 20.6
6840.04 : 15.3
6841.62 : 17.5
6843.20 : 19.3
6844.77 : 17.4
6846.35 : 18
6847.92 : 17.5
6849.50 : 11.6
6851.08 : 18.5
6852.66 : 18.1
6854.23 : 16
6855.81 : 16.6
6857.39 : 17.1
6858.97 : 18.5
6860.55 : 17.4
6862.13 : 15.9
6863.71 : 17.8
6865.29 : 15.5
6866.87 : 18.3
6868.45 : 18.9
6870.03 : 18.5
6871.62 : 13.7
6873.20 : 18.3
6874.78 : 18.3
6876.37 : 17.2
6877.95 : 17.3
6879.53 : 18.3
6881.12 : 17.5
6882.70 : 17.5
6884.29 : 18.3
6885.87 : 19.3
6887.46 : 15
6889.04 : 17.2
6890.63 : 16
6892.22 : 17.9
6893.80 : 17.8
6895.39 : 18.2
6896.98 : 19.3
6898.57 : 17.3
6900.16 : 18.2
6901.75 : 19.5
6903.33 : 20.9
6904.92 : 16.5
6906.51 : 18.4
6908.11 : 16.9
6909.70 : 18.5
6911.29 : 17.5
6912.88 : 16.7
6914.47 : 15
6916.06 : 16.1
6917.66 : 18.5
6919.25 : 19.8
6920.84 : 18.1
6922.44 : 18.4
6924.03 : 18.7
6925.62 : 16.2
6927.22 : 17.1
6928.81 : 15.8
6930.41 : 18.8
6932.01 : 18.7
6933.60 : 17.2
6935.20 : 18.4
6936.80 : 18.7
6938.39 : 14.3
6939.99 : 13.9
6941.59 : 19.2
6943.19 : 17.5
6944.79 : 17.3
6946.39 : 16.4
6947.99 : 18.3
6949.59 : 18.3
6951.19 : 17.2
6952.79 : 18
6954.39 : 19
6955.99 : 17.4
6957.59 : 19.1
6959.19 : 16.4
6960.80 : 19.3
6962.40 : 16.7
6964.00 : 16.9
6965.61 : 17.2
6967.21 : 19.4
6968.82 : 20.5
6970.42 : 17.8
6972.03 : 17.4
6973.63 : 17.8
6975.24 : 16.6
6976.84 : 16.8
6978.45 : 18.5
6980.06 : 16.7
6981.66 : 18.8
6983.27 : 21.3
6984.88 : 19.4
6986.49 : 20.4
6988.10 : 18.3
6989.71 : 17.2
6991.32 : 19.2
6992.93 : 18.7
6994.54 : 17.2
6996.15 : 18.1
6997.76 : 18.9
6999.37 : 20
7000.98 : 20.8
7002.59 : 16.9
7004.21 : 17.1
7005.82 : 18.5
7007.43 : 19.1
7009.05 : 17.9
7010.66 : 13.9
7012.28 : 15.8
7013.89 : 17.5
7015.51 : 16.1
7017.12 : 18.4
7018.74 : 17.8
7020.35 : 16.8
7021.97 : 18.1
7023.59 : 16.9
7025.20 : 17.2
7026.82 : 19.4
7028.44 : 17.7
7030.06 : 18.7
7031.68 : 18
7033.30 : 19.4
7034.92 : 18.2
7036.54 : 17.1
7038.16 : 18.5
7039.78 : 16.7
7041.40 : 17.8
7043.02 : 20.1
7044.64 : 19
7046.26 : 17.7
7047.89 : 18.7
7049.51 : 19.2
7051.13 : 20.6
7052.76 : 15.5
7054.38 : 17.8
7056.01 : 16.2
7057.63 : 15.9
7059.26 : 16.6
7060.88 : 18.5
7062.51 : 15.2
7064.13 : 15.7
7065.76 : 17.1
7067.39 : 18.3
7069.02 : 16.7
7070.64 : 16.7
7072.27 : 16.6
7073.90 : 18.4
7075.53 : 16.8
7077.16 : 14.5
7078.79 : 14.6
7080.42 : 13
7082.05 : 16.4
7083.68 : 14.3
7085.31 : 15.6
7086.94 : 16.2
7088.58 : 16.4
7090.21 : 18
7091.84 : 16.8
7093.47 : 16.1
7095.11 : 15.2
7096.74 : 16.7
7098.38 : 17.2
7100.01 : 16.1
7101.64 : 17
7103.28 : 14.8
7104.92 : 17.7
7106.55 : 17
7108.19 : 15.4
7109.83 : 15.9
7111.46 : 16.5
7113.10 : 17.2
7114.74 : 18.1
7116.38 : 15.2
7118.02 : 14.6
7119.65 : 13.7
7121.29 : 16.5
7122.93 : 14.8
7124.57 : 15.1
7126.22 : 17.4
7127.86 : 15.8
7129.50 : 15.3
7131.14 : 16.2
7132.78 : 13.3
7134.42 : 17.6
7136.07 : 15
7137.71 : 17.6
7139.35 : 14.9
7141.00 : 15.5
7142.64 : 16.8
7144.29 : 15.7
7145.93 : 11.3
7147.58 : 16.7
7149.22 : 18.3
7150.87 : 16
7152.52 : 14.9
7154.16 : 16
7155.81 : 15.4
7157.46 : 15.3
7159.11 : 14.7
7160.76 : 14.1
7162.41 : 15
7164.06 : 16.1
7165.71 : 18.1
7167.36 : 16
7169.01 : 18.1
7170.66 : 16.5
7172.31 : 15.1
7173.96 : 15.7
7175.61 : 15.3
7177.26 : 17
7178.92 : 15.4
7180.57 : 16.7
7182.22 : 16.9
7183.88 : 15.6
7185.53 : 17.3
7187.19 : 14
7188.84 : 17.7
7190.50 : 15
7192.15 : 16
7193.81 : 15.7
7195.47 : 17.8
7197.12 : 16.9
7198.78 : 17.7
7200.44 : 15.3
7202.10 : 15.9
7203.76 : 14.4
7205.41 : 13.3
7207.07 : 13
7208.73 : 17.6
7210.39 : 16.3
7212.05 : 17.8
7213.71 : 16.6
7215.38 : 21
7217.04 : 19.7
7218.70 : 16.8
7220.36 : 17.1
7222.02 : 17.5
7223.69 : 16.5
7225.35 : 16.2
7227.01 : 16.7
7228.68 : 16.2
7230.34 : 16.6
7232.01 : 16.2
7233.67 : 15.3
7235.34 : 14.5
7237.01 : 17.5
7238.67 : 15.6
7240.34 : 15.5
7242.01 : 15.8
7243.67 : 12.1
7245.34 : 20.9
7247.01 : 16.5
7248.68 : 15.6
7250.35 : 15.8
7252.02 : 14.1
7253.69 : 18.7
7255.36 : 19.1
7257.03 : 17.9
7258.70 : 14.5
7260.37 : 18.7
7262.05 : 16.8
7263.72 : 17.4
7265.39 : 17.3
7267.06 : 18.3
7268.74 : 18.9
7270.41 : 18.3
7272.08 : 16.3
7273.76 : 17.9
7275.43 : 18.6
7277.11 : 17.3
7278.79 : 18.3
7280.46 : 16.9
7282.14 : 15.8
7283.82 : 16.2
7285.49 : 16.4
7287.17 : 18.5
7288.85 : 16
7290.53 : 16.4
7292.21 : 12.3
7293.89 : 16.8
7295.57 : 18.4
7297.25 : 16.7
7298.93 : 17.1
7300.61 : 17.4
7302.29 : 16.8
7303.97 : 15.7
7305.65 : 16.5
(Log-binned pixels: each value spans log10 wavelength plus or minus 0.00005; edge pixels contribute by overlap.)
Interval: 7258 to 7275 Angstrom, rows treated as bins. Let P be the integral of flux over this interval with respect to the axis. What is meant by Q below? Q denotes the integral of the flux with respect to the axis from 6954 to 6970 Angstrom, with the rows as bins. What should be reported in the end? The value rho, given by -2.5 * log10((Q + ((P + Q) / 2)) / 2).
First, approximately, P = 297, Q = 291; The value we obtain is -6.16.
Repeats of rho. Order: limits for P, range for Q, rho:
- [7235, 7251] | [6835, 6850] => -6.04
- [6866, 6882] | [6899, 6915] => -6.14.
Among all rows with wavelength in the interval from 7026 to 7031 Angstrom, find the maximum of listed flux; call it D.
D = 19.4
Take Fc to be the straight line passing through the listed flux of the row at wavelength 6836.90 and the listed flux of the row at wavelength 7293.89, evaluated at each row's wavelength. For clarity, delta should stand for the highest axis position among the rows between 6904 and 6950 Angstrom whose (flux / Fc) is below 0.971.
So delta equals 6946.39 Angstrom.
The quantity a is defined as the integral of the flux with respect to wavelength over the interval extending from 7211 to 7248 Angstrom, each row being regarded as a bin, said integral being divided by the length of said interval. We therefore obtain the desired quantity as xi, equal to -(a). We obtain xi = -16.7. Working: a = 16.7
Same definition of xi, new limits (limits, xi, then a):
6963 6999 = -18.3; 18.3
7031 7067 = -17.7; 17.7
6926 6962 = -17.5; 17.5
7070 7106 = -16.1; 16.1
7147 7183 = -16.1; 16.1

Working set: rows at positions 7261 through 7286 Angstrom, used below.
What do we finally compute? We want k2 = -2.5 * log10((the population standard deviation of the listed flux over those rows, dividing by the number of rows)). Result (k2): 0.07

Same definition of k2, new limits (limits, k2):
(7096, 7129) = -0.16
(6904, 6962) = -0.36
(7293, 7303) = 0.58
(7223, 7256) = -0.64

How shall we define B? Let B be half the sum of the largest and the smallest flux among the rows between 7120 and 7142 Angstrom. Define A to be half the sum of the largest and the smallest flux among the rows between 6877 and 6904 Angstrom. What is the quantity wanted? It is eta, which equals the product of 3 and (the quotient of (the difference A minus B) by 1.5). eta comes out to 5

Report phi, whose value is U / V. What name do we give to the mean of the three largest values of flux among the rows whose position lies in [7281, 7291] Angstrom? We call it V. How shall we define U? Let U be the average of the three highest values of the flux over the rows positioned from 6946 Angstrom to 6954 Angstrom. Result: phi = 1.06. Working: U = 18.20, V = 17.1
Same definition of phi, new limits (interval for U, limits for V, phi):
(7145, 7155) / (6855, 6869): 0.92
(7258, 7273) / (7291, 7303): 1.06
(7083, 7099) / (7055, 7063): 1.01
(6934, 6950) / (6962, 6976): 0.98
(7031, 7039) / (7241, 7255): 1.00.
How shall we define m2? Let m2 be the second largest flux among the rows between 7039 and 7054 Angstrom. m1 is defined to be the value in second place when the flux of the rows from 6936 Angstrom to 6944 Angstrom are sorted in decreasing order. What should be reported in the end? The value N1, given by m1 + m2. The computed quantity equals 39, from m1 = 18.7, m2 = 20.1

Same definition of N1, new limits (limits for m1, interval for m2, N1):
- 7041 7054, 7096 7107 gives 37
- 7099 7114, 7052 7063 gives 35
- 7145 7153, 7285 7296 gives 35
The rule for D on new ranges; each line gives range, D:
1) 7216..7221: 19.7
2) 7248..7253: 15.8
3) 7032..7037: 19.4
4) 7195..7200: 17.8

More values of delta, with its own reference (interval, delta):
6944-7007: 7004.21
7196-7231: 7228.68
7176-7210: 7207.07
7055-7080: 7078.79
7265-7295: 7292.21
